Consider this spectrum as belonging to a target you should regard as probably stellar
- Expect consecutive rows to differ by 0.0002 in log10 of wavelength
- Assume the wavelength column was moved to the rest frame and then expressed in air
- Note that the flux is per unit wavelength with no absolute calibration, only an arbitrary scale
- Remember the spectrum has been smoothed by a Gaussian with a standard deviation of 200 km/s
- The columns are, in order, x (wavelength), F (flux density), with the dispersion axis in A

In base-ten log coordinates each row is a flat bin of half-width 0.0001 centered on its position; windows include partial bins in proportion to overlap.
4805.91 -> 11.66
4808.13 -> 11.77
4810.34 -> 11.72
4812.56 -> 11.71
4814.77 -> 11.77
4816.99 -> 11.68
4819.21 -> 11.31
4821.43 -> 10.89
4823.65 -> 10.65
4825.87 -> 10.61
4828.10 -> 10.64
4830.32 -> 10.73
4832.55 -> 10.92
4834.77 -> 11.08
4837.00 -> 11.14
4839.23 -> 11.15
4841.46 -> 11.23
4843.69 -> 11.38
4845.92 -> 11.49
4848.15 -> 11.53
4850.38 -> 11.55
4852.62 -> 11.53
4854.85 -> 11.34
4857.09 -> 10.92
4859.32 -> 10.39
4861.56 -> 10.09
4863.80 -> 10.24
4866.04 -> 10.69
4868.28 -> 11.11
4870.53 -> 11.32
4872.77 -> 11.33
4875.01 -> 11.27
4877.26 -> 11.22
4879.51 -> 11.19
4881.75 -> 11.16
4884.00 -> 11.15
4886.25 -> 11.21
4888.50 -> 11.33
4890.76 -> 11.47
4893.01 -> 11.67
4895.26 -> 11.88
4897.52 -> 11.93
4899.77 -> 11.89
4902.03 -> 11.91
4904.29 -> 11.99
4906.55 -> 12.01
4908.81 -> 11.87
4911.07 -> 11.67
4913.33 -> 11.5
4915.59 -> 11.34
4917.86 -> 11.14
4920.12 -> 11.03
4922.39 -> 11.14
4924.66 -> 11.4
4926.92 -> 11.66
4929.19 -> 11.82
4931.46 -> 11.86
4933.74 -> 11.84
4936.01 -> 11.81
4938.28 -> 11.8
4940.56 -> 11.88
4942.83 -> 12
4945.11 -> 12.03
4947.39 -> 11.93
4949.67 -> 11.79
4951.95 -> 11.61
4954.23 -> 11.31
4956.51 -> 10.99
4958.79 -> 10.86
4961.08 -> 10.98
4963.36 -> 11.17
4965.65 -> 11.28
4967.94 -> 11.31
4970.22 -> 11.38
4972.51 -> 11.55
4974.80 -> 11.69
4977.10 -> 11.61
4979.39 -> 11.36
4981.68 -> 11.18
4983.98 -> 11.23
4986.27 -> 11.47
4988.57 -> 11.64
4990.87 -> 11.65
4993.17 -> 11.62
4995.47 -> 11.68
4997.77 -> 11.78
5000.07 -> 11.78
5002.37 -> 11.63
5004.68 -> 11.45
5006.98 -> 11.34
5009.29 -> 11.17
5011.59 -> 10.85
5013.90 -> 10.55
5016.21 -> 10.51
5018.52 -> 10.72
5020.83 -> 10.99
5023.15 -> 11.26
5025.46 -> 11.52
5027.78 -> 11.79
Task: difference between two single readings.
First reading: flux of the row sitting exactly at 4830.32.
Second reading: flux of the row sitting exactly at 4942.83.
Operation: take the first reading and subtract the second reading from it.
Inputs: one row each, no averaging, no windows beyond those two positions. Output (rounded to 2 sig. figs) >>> -1.3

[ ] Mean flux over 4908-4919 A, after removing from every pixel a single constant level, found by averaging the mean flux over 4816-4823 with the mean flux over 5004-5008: 0.2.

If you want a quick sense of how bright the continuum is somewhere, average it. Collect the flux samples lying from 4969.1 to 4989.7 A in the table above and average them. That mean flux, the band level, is 11.5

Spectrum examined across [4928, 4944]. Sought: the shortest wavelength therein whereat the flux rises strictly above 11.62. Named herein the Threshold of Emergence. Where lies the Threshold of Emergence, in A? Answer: 4929.19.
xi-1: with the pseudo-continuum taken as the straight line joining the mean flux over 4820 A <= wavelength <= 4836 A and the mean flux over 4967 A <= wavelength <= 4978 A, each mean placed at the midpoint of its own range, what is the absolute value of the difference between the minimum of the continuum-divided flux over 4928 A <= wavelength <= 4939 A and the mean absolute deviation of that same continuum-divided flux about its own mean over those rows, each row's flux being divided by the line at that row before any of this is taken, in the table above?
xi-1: 1.04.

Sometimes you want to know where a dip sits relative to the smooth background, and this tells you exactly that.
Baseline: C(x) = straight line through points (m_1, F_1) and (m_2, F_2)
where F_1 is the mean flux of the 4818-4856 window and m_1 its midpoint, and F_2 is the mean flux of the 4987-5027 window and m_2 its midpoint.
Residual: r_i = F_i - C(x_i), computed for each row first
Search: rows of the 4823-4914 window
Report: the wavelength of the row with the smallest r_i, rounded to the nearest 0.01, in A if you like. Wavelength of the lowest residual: 4861.56 A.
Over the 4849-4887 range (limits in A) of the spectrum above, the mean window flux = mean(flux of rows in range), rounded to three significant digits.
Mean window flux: 11.0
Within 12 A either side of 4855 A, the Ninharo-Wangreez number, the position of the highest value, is 4850.38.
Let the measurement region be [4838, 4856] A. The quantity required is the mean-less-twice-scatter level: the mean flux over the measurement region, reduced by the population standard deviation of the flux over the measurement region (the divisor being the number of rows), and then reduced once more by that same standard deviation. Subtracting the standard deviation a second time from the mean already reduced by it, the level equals 11.1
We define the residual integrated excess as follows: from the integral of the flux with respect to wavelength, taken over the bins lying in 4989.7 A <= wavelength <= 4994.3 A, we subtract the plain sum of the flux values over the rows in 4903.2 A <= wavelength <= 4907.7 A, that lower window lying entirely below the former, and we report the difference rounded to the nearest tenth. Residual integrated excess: 29.5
